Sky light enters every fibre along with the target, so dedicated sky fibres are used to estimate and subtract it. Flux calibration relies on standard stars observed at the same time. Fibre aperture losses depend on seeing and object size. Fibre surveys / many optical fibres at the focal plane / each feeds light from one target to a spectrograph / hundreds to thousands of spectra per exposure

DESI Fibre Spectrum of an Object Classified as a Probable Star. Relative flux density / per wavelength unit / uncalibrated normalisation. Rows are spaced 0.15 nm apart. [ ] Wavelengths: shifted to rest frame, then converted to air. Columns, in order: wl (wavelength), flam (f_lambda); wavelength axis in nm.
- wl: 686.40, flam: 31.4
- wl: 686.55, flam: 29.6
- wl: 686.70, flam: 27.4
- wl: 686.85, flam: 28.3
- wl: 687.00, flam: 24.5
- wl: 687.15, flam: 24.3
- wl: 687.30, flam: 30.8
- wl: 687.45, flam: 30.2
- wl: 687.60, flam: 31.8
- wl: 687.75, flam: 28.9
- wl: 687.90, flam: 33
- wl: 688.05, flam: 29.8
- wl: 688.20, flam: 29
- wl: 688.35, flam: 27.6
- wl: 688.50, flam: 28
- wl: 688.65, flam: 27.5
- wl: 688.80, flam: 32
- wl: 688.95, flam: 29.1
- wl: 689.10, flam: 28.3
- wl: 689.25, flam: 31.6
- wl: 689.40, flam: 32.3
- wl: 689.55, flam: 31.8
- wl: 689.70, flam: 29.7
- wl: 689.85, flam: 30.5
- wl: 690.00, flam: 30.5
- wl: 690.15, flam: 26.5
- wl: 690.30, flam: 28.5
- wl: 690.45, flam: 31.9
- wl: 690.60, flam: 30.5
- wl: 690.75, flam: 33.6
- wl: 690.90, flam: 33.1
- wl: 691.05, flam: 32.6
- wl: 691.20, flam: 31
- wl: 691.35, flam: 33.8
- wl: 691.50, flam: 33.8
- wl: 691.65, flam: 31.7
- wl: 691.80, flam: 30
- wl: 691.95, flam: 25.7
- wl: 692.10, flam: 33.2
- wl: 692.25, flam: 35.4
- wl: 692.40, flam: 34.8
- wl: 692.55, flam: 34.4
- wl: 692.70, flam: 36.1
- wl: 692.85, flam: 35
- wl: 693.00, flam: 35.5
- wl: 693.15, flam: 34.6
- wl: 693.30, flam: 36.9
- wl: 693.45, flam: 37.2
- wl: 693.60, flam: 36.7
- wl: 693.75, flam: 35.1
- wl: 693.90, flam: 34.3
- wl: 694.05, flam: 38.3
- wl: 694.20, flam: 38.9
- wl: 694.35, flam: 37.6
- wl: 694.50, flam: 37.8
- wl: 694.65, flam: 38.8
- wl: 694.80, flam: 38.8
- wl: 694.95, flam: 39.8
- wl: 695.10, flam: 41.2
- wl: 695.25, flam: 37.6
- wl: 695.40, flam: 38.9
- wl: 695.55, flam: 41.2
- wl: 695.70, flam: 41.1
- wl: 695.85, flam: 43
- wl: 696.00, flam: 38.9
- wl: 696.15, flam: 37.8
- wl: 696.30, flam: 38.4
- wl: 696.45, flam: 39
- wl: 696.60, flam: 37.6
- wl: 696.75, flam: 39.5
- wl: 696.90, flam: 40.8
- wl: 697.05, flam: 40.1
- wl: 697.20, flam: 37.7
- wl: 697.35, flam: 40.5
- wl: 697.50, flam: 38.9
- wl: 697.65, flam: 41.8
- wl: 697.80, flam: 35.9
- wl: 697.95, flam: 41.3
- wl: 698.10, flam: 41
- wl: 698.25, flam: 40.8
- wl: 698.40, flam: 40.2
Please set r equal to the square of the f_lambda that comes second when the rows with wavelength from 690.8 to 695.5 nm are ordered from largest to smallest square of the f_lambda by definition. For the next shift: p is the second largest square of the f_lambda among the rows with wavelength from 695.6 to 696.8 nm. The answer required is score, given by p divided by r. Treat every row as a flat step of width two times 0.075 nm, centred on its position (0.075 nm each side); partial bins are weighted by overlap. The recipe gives 1.1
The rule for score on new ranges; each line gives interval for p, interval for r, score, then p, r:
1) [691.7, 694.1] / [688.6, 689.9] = 1.4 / 1384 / 1024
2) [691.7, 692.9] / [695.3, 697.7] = 0.7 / 1253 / 1747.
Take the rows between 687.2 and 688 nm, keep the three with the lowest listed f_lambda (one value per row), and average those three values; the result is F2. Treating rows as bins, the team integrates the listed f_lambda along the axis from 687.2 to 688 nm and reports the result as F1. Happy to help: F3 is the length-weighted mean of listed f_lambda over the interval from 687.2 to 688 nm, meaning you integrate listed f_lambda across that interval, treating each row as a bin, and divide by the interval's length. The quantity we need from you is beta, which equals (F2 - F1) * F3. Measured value 166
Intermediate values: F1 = 24.6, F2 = 30.0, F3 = 30.7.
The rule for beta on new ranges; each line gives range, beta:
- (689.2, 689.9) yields 273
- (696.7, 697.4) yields 449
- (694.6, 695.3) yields 428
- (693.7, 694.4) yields 363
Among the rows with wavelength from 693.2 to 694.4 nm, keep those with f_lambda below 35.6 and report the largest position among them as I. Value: 693.90 nm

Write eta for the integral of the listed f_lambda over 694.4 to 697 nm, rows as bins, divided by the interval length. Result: 39.4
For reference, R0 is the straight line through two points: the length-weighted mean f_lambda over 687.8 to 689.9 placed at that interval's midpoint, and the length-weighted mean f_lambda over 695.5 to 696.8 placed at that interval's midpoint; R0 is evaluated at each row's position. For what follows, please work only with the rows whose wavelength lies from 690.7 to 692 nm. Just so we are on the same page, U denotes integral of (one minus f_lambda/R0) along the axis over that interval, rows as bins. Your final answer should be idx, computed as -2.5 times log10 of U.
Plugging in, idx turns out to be 3.1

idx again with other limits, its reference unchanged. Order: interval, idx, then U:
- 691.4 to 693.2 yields 3.0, 0.063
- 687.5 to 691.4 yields 3.7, 0.035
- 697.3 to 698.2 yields 3.5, 0.038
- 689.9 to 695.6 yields 2.8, 0.074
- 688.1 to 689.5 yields 4.3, 0.019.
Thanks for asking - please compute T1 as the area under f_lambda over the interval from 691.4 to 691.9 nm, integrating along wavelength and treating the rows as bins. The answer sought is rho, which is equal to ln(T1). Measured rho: 2.76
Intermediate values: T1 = 16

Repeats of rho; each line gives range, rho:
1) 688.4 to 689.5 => 3.49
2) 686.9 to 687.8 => 3.24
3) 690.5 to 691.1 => 2.97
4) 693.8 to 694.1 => 2.38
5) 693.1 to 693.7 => 3.08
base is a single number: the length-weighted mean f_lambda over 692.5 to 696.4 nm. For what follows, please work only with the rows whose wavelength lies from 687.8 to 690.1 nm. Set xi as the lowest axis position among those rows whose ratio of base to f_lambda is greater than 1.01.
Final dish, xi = 687.90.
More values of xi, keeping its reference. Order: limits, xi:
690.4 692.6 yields 690.45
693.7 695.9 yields 693.75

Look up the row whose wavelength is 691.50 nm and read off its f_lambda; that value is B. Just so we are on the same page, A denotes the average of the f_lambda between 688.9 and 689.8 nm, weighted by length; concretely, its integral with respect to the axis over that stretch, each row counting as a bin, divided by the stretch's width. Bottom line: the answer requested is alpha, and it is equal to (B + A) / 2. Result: 32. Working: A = 31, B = 33.8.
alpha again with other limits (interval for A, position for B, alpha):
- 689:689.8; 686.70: 29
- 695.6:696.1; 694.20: 40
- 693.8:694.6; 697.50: 38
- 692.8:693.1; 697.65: 39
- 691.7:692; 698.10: 35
